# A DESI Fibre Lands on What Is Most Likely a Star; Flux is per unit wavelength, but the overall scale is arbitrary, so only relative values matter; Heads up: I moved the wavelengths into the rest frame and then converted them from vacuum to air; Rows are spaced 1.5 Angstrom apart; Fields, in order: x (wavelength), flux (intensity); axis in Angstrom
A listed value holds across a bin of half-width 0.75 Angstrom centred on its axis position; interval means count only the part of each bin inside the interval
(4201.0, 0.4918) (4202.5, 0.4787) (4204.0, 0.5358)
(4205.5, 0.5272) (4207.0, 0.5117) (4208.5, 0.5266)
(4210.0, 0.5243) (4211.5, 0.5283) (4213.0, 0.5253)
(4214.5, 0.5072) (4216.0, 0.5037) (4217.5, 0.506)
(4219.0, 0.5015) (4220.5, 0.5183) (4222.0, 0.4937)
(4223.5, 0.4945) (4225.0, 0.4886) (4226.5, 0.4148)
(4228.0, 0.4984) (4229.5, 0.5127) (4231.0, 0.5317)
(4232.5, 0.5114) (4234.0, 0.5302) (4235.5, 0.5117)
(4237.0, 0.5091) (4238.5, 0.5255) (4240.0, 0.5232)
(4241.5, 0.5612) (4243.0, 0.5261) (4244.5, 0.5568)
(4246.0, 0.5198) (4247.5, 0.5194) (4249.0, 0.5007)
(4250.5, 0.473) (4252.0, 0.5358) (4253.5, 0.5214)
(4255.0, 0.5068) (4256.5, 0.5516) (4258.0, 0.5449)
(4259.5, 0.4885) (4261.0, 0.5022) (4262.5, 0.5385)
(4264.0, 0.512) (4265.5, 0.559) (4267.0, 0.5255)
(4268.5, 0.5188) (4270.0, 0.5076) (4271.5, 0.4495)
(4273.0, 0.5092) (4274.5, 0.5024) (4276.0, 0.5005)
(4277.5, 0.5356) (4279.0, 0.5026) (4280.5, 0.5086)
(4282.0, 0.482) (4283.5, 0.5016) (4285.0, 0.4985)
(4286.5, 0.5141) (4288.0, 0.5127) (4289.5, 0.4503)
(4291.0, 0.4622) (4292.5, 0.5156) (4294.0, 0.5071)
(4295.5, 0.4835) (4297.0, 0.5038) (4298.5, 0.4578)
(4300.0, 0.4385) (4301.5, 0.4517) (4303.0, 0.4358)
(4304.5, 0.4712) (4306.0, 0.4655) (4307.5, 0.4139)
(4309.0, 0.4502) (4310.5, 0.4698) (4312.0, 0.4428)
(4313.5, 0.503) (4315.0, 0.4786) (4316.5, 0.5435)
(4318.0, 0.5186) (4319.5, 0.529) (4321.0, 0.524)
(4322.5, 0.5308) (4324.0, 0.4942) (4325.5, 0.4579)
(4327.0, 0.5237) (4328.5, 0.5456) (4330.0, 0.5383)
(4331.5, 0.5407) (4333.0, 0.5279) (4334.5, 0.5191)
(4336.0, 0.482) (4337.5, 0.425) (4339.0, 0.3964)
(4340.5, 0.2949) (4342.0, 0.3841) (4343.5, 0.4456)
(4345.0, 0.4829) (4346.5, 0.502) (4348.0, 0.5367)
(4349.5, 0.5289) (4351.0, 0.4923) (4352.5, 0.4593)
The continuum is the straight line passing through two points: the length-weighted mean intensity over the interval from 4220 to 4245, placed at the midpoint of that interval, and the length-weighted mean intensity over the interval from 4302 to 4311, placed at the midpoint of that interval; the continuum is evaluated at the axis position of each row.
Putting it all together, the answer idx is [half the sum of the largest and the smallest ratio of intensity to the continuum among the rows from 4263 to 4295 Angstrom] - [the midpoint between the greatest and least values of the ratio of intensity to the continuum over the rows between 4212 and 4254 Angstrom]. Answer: 0.09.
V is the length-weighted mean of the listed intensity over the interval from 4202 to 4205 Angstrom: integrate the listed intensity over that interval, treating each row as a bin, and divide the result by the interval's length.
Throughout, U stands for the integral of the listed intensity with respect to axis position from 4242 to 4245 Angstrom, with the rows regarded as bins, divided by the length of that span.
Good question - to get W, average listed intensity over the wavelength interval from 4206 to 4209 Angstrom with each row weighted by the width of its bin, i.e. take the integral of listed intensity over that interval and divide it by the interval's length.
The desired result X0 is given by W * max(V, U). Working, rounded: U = 0.54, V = 0.511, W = 0.519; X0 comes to 0.281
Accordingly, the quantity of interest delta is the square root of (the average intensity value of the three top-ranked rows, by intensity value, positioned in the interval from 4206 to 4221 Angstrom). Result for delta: 0.726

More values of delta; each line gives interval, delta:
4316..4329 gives 0.735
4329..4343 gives 0.732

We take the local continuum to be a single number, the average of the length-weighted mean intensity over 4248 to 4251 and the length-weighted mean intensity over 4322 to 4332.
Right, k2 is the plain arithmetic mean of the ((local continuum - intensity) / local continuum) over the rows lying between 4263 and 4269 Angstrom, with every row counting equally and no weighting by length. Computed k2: -0.049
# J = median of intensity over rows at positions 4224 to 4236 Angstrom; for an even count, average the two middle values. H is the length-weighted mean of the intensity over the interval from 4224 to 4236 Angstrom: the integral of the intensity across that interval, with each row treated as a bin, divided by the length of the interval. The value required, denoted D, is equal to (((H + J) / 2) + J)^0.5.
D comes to 1.01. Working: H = 0.500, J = 0.512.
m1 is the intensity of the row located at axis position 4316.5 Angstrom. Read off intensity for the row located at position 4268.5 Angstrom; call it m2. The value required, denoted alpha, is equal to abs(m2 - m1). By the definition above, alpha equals 0.025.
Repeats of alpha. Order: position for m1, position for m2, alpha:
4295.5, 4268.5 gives 0.035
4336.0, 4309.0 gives 0.032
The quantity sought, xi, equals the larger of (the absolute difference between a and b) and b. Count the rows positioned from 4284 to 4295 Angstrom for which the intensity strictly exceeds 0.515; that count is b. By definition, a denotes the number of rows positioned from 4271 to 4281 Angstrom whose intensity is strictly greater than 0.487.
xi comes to 5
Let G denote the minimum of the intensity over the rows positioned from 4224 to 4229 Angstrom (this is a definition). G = 0.4148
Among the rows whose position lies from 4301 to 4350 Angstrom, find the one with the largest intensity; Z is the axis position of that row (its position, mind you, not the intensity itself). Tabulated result 4328.5 Angstrom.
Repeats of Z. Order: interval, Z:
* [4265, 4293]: 4265.5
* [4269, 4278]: 4277.5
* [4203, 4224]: 4204.0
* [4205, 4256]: 4241.5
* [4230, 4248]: 4241.5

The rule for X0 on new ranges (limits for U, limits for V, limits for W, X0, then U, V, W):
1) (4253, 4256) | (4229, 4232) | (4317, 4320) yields 0.274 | 0.52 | 0.522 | 0.525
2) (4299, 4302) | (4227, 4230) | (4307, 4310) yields 0.217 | 0.45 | 0.497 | 0.437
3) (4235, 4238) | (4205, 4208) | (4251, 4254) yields 0.272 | 0.51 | 0.519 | 0.525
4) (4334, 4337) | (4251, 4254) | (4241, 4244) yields 0.285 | 0.49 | 0.525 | 0.543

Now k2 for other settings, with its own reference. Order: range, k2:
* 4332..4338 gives 0.031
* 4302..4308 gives 0.114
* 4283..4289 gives -0.005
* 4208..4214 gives -0.043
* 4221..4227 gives 0.062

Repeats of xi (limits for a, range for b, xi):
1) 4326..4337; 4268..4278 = 4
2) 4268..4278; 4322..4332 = 5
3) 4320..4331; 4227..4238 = 4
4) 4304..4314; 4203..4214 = 6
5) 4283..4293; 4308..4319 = 3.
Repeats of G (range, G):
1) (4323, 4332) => 0.4579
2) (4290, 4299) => 0.4578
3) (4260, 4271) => 0.5022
